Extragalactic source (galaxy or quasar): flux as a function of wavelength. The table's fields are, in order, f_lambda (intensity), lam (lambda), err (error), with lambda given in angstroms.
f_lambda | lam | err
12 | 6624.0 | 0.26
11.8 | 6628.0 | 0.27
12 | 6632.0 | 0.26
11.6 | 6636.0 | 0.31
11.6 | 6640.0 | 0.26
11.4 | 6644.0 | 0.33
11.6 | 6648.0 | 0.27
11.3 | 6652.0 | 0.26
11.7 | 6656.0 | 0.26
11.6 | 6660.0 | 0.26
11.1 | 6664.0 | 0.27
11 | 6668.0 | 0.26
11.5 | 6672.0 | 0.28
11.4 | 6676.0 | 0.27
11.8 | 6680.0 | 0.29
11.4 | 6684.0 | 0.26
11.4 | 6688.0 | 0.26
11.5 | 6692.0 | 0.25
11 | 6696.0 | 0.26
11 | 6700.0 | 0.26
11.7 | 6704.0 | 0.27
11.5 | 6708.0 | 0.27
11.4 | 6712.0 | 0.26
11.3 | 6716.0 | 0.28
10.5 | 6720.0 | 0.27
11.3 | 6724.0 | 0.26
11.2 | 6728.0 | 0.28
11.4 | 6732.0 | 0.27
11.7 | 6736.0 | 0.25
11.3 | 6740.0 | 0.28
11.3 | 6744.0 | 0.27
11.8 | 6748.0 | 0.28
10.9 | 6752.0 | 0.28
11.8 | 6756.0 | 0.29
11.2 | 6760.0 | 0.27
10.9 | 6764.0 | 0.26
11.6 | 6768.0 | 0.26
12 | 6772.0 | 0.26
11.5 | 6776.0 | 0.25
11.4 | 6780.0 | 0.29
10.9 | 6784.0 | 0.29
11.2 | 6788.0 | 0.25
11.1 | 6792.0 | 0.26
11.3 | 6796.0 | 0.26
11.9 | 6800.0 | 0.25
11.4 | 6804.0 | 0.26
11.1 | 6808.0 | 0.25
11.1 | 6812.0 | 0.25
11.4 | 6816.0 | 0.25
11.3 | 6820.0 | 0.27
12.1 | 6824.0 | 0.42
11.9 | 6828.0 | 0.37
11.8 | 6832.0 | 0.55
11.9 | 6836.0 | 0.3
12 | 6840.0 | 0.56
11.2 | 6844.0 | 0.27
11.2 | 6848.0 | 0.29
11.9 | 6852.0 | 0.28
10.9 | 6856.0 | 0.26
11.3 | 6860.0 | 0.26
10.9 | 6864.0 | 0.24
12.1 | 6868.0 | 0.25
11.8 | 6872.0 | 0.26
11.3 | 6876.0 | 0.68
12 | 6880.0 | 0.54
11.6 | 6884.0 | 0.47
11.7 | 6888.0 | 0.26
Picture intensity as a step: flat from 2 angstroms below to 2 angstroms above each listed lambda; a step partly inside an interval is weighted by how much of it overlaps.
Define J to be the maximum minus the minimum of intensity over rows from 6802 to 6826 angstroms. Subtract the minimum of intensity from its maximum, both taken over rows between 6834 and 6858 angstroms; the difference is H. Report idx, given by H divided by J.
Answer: 1.1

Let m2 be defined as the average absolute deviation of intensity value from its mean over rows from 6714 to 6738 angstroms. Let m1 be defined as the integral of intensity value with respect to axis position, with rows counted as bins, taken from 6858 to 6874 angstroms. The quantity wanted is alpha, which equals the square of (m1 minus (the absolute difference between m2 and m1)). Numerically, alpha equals 0.07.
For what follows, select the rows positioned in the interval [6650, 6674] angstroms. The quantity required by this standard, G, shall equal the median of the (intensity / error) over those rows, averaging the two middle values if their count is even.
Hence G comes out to 42.9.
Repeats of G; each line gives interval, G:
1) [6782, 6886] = 42.2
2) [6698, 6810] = 42.5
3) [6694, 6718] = 42.5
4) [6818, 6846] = 32.2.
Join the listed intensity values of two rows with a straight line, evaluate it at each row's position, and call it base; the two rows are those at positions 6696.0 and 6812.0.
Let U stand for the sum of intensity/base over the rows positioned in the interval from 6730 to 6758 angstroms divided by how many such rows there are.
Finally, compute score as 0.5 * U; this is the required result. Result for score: 0.519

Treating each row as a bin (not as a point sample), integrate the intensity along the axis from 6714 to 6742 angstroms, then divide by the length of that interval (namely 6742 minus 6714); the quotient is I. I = 11.24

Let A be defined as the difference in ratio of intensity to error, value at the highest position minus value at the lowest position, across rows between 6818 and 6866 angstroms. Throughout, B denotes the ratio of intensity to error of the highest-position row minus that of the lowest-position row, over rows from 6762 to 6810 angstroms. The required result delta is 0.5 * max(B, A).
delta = 1.8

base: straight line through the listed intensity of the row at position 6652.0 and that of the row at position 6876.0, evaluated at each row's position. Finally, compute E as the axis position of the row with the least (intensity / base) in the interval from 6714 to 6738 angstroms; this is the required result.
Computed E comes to 6720.0 angstroms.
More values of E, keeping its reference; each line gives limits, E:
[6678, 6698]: 6696.0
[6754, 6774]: 6764.0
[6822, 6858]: 6856.0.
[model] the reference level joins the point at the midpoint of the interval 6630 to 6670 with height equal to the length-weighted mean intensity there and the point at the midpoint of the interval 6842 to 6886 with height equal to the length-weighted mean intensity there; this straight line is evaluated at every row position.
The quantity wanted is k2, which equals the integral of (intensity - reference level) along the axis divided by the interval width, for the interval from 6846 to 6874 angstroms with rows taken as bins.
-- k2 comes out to -0.03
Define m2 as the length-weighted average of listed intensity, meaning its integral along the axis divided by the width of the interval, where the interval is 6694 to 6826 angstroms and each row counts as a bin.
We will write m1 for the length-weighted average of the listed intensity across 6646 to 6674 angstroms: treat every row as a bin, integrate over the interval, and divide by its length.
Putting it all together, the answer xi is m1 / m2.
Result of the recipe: 1.00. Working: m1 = 11.4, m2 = 11.3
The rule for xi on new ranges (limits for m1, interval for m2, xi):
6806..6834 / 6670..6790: 1.01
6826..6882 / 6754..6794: 1.02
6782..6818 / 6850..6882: 0.98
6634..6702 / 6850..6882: 0.99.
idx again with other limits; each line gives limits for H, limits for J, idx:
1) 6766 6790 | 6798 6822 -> 1.4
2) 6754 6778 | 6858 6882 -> 0.9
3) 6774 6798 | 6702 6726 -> 0.5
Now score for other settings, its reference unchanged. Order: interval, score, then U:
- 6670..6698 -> 0.520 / 1.04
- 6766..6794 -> 0.514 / 1.03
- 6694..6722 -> 0.509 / 1.02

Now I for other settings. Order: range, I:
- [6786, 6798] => 11.20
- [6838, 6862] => 11.42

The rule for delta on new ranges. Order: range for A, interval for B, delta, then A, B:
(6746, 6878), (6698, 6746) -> -0.2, -26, 0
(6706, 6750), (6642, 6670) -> 3.9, 0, 8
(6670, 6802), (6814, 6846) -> 3.3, 7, -4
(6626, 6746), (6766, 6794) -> -0.9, -2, -2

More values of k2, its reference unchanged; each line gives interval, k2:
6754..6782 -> 0.01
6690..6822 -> -0.15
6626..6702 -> -0.03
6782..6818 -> -0.21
